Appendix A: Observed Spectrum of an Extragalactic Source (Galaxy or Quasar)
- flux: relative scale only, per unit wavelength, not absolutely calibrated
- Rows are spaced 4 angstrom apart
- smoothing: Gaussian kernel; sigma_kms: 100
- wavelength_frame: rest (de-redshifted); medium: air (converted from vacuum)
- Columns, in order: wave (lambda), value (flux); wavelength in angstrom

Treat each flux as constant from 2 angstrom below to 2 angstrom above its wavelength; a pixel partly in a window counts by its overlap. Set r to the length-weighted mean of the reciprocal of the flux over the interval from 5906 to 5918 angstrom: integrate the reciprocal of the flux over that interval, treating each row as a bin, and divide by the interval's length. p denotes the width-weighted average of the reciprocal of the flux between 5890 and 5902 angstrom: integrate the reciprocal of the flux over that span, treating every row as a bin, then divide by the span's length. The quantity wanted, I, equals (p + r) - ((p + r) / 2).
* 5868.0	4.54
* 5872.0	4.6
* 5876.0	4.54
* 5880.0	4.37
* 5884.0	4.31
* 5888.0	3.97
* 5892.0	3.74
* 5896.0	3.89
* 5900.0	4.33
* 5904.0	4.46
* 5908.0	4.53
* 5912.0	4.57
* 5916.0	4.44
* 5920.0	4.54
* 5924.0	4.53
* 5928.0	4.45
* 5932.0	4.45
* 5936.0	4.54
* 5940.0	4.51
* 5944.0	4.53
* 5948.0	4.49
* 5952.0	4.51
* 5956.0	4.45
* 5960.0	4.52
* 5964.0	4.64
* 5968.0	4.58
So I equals 0.237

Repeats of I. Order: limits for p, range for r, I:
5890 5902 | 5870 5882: 0.237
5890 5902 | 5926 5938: 0.238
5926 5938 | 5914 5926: 0.223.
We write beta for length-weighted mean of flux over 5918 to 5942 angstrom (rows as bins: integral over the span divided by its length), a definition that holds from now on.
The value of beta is 4.50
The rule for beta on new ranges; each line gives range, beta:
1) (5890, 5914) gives 4.25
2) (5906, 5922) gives 4.52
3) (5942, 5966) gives 4.52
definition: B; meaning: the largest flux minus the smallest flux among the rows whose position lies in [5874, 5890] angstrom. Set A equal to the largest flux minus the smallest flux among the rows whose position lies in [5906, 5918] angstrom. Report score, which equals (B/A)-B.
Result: 3.8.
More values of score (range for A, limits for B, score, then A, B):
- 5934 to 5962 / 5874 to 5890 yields 5.8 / 0.09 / 0.57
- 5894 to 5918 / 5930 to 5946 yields 0.0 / 0.68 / 0.09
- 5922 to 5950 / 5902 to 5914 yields 1.1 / 0.09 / 0.11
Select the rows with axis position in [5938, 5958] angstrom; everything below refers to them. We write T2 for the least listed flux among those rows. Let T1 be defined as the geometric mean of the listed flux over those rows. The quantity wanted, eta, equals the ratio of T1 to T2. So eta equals 1.01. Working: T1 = 4.50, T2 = 4.45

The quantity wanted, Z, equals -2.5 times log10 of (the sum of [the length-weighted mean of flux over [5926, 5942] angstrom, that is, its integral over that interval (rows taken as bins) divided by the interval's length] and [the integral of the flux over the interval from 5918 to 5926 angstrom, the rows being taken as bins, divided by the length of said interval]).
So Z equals -2.39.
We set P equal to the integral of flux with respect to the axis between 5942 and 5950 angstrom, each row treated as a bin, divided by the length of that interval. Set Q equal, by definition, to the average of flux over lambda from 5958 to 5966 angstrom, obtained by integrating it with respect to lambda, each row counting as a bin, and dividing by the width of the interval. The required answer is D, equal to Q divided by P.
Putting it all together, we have 1.02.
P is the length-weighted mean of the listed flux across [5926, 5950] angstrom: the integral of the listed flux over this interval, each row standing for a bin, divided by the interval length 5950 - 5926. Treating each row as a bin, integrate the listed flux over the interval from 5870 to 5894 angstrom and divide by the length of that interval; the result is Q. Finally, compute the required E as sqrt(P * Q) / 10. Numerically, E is 0.437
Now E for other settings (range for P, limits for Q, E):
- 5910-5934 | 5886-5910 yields 0.432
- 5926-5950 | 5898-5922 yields 0.449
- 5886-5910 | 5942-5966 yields 0.433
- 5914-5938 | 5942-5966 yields 0.451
